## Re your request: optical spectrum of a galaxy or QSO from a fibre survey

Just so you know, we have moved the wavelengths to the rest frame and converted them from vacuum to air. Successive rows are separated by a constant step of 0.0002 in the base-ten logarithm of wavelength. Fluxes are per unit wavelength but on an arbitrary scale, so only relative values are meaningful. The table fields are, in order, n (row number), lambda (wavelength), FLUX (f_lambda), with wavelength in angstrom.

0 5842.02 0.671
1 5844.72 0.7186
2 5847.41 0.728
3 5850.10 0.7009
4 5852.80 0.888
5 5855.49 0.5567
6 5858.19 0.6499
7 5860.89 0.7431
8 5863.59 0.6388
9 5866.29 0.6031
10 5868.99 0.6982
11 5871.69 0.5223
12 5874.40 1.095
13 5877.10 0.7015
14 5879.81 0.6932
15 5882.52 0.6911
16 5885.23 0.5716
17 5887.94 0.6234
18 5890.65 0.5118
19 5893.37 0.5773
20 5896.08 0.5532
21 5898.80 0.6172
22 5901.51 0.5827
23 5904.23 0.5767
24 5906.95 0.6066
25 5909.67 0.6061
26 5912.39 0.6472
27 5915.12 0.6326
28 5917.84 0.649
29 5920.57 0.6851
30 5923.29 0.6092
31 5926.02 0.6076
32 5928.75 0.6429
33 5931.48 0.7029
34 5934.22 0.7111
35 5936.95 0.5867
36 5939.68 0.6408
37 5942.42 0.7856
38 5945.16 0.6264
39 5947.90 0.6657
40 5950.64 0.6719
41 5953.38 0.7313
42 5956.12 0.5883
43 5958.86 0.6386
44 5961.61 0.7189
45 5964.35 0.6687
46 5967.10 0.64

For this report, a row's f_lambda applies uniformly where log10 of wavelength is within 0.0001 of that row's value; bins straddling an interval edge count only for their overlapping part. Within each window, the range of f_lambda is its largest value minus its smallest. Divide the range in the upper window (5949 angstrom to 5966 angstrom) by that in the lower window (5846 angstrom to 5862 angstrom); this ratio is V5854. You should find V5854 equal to 0.43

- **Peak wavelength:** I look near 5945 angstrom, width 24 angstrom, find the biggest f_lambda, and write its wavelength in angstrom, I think 5942.42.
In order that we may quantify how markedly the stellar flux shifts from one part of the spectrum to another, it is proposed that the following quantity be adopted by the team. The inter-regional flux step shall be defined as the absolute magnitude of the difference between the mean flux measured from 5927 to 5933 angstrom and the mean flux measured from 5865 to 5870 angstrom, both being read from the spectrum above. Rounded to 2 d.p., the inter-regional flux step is 0.02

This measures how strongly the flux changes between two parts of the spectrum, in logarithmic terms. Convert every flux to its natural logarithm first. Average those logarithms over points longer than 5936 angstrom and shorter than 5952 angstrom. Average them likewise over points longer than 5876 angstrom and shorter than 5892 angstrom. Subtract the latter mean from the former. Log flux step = 0.05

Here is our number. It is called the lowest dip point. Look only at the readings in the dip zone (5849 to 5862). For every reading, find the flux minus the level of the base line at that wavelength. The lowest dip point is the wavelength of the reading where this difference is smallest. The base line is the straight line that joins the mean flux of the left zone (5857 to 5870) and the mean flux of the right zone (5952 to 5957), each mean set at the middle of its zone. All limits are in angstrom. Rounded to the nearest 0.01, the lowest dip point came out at 5855.49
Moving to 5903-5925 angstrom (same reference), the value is 5904.23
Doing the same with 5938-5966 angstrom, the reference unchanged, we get 5956.12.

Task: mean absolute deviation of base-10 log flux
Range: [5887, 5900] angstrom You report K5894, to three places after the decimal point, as 0.027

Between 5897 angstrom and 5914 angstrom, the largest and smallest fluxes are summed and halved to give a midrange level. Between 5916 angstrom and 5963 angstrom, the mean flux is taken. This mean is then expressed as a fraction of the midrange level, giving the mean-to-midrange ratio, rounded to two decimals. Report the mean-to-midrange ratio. 1.08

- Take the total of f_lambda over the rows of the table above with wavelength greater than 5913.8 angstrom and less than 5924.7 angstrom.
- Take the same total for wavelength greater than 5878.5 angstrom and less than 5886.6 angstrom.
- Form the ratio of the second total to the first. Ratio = 0.8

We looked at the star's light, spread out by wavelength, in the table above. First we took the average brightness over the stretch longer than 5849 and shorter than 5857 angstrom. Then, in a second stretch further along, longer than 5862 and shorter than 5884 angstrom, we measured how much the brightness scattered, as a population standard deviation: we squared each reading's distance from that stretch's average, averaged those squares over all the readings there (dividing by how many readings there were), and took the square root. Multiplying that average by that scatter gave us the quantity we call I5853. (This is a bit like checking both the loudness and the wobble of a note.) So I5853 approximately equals 0.113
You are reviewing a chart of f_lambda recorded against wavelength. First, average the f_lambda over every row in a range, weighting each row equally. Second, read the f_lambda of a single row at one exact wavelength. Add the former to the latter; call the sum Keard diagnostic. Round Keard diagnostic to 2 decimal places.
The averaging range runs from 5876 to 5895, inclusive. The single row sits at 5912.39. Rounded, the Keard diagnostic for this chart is 1.27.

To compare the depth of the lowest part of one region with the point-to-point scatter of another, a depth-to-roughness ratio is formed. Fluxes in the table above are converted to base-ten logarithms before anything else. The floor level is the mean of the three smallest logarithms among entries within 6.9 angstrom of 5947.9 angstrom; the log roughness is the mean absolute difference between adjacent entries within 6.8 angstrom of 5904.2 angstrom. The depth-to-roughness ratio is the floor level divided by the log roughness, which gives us -14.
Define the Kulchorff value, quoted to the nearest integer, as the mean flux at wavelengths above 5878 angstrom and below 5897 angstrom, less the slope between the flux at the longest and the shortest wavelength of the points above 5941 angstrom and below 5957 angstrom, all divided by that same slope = -43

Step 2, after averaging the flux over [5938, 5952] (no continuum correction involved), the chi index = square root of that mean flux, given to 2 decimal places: 0.82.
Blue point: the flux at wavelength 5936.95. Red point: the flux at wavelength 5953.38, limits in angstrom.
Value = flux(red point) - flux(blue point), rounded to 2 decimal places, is 0.14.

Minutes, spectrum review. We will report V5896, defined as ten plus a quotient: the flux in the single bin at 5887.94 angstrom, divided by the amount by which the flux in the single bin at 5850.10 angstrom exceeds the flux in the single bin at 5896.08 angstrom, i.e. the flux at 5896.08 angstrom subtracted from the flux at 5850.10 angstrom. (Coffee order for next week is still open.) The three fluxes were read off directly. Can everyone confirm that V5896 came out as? 14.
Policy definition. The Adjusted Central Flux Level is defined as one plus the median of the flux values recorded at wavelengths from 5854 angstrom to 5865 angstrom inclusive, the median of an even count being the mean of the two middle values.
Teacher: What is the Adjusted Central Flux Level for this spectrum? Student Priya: 1.64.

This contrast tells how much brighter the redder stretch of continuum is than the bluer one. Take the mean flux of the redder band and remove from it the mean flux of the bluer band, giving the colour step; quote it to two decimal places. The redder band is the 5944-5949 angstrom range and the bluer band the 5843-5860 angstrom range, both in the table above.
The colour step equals -0.06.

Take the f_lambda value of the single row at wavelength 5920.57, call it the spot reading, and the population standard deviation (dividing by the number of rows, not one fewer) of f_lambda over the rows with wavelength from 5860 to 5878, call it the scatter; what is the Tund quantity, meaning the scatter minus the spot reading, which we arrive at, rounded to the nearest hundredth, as -0.52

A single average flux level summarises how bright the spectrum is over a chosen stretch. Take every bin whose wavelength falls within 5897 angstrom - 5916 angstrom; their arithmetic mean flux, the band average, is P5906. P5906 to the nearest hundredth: 0.61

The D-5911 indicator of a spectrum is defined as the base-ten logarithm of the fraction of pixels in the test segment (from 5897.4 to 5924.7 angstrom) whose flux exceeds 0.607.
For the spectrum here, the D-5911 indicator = -0.22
